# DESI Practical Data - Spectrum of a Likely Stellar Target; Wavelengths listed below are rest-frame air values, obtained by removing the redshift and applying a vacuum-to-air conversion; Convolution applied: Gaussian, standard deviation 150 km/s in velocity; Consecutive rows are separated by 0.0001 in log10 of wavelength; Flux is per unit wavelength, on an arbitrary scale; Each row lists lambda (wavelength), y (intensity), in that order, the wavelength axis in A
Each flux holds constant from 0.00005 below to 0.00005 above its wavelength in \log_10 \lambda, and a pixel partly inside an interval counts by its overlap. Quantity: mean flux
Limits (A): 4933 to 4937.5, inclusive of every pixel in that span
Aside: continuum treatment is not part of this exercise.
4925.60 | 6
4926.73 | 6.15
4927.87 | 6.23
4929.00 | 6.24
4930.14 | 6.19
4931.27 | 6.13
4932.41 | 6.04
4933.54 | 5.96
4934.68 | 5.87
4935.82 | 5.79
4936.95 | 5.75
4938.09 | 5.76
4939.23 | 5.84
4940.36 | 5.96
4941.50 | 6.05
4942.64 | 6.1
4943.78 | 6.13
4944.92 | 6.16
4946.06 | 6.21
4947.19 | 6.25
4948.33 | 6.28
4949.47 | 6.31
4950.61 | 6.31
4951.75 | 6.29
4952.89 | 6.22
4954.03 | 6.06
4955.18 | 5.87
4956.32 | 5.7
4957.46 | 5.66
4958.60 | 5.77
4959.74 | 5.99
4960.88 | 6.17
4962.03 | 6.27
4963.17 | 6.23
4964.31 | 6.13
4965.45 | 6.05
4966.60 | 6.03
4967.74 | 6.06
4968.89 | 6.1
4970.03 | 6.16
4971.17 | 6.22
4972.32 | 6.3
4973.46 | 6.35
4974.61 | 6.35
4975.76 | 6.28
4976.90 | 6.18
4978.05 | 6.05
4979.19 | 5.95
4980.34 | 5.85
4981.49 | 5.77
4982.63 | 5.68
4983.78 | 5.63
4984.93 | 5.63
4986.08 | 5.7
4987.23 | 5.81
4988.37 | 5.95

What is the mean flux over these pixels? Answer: 5.84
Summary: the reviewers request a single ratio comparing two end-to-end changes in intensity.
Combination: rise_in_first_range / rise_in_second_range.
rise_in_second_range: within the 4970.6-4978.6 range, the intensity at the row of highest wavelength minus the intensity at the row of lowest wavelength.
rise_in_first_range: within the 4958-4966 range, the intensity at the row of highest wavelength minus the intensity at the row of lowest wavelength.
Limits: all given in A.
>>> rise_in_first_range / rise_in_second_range -1.6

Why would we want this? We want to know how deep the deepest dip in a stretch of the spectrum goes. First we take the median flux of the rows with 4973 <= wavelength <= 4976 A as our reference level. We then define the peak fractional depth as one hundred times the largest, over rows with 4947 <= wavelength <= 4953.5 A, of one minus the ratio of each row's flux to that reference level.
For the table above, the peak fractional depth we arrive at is 2.0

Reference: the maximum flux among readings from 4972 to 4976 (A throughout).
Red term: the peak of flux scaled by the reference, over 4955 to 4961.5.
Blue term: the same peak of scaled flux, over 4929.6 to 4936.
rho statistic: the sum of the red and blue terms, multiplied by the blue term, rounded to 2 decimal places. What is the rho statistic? 1.90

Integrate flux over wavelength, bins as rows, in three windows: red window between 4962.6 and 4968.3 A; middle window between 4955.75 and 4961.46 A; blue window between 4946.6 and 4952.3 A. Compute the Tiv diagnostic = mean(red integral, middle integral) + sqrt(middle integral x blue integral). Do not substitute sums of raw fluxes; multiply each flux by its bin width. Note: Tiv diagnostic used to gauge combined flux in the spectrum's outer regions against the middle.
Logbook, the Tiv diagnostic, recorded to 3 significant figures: 68.8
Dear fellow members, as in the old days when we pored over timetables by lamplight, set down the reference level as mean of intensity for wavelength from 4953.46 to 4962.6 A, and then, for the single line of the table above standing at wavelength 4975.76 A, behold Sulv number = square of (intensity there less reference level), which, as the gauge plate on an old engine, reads 0.12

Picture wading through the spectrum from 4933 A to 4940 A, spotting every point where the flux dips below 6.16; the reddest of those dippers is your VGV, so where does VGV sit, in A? 4939.23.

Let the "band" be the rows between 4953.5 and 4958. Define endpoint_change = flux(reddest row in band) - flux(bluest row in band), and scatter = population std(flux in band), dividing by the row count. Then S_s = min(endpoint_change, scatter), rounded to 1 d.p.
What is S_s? -0.4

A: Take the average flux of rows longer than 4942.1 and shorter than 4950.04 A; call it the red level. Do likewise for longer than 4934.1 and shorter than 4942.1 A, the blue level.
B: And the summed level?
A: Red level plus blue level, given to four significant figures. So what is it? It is 12.07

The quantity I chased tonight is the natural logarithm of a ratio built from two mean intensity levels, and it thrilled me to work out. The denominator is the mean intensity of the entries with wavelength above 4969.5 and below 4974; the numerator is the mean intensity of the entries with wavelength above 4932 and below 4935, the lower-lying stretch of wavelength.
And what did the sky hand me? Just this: -0.05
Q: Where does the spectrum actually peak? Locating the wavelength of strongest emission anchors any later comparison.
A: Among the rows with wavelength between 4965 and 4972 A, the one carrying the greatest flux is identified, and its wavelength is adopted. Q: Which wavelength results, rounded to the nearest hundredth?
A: 4971.17 A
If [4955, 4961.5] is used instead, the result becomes 4960.88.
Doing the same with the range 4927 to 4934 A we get 4929.00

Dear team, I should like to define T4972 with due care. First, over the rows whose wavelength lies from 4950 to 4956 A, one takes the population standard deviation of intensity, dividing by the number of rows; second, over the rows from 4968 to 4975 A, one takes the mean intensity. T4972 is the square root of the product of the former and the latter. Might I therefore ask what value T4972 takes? 1.0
